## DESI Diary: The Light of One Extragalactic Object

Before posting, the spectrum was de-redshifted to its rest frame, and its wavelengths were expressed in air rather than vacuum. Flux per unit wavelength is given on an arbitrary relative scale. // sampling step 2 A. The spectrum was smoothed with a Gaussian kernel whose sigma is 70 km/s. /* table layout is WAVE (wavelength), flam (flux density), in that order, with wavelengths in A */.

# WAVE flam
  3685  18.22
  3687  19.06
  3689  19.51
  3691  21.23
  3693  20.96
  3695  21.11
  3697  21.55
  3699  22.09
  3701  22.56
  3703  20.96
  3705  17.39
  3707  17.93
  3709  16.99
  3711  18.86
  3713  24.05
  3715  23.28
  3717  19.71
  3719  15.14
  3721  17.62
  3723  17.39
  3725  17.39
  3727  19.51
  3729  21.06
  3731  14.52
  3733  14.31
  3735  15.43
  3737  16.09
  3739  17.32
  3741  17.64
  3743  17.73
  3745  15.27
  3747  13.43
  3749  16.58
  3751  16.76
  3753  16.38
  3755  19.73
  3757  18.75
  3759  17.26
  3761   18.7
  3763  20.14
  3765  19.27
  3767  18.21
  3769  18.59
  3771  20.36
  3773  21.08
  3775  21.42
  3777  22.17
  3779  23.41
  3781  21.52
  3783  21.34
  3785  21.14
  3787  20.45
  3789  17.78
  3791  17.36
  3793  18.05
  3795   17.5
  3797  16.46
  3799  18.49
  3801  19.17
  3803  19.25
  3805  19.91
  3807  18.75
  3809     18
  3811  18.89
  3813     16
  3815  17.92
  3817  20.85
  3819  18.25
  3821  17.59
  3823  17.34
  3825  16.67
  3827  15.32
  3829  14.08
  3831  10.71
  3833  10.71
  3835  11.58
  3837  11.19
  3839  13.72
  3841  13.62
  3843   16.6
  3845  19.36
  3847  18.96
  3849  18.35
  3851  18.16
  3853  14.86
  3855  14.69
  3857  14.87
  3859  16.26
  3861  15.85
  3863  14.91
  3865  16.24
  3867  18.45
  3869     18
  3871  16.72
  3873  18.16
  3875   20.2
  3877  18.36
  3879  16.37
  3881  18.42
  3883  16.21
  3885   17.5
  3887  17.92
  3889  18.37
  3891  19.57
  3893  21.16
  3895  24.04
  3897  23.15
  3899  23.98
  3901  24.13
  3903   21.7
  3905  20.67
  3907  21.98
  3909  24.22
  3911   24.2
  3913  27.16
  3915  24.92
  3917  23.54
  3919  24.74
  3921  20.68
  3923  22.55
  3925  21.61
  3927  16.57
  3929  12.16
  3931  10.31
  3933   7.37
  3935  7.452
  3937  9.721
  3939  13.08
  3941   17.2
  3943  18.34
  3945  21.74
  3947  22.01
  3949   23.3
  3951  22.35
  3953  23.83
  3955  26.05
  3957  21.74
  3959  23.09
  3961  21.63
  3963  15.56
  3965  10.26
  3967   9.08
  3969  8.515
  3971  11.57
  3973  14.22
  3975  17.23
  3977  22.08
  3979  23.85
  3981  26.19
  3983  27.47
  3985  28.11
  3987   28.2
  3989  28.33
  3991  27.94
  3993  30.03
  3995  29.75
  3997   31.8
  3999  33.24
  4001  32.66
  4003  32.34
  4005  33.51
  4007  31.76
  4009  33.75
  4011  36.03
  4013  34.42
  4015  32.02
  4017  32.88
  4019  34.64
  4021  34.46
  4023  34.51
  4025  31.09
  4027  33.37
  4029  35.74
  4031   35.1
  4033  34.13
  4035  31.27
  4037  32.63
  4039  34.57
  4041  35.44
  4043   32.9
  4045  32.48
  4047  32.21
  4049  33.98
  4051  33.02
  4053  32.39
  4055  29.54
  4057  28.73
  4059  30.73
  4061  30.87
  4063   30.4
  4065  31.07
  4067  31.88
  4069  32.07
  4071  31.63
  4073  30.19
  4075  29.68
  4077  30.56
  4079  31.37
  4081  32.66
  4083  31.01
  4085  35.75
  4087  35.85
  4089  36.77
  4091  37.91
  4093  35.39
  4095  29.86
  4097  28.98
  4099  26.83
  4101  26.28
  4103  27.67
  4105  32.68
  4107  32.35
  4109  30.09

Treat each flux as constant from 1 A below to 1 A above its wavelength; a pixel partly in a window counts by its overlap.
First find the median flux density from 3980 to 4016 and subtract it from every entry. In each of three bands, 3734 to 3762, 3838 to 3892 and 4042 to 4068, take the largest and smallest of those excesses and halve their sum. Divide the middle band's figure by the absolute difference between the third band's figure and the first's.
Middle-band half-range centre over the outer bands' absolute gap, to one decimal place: -1.0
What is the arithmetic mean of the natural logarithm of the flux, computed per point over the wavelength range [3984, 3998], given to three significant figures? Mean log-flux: 3.37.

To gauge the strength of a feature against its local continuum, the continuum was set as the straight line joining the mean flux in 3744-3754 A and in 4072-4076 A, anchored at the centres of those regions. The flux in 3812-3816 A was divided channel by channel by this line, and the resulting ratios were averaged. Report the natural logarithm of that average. -0.1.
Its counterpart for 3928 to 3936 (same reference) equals -0.9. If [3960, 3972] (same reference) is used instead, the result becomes -0.7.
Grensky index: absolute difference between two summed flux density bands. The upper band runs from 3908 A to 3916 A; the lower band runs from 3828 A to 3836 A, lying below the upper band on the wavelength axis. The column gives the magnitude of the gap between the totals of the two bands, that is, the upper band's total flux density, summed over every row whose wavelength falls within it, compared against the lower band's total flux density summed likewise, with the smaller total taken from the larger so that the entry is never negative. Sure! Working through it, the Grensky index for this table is 53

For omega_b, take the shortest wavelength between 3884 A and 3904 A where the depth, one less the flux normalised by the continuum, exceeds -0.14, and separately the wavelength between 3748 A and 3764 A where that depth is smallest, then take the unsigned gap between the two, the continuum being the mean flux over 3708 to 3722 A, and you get 122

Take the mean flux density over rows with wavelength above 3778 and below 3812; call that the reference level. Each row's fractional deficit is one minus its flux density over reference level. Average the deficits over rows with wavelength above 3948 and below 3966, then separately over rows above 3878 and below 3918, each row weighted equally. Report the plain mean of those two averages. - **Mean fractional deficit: -0.10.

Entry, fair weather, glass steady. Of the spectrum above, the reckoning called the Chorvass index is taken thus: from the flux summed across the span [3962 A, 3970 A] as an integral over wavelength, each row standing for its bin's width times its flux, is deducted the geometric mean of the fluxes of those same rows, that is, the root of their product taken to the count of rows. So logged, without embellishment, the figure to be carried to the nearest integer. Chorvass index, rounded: 76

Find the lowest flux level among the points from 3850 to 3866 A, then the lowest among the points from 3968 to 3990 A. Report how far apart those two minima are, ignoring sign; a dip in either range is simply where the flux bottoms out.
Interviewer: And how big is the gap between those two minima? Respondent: 6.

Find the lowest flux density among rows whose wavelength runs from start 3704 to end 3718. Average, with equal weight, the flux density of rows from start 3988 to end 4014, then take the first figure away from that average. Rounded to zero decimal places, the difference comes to 15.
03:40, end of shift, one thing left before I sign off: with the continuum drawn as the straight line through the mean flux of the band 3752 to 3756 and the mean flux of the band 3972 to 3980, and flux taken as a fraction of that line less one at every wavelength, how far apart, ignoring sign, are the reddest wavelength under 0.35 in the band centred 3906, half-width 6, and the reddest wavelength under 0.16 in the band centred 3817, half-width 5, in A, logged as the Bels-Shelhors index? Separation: 90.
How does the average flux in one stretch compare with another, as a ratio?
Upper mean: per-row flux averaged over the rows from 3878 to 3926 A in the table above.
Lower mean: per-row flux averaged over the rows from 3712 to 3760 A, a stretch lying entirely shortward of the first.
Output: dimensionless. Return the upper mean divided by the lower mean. 1.23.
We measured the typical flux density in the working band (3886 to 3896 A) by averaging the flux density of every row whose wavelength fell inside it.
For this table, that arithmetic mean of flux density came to 20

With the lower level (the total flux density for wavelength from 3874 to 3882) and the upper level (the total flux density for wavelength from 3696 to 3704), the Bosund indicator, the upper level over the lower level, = 1.2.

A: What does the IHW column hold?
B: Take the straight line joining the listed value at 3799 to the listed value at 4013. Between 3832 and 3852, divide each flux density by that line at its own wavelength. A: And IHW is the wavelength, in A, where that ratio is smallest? 3833 A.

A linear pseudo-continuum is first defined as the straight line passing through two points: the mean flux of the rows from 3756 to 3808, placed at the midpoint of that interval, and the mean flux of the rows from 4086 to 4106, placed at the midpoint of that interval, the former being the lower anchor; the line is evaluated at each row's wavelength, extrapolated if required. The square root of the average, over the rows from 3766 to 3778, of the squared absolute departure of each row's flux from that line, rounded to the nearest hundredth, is 1.80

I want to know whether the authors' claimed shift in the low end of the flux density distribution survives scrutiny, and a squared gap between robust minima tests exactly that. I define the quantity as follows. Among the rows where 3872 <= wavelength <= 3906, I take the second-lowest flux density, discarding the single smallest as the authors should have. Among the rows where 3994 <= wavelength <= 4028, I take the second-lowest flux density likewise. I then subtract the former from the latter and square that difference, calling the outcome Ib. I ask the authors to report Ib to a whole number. 217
